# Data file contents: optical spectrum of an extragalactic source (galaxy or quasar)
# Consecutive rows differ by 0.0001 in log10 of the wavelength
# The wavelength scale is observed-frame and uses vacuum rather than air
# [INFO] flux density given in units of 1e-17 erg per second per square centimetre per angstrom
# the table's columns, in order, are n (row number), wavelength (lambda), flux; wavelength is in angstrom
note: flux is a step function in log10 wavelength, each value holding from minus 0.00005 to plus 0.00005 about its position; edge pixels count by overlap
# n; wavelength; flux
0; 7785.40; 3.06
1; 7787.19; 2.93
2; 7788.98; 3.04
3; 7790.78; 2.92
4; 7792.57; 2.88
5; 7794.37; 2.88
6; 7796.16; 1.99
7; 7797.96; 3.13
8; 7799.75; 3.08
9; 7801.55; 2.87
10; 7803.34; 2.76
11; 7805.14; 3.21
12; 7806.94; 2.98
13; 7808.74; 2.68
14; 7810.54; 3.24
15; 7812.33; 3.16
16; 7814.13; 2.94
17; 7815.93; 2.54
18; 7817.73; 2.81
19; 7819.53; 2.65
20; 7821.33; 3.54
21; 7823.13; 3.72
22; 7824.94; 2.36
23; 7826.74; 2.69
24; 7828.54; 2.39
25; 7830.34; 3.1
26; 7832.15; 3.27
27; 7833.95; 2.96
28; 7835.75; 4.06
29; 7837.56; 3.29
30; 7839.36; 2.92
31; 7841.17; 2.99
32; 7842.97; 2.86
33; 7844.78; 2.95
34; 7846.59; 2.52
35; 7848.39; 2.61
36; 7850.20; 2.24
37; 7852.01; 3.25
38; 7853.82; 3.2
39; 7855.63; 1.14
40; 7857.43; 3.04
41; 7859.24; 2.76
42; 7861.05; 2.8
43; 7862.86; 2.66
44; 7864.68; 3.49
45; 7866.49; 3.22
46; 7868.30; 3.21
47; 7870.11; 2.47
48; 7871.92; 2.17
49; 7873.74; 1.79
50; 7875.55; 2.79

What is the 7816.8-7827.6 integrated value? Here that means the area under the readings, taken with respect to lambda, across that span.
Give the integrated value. 32.0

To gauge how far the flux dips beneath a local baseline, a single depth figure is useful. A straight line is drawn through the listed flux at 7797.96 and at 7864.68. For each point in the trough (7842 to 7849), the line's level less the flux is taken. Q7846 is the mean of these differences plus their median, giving 1.3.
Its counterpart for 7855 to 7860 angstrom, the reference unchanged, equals 1.8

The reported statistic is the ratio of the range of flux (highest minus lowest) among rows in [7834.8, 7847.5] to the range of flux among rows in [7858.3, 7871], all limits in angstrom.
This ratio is 1.5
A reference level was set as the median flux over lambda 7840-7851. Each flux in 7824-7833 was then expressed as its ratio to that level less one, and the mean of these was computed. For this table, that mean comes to 0.01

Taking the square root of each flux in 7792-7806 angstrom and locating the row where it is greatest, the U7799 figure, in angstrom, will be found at 7805.14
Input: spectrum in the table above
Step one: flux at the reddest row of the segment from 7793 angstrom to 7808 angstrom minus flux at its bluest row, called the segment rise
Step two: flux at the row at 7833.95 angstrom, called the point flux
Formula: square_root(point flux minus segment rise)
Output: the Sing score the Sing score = 1.69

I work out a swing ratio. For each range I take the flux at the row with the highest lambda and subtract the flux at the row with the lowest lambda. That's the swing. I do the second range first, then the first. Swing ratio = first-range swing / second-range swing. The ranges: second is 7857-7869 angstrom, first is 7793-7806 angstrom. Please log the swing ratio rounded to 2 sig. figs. 1.9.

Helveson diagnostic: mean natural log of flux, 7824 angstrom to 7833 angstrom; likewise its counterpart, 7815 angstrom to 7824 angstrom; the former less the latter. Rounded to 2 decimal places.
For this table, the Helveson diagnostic -0.10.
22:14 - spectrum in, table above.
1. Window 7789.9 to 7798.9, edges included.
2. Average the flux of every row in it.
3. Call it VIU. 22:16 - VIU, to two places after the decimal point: 2.76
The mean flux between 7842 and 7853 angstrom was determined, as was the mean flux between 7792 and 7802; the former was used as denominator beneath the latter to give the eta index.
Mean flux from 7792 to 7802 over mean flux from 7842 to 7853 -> 1.02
